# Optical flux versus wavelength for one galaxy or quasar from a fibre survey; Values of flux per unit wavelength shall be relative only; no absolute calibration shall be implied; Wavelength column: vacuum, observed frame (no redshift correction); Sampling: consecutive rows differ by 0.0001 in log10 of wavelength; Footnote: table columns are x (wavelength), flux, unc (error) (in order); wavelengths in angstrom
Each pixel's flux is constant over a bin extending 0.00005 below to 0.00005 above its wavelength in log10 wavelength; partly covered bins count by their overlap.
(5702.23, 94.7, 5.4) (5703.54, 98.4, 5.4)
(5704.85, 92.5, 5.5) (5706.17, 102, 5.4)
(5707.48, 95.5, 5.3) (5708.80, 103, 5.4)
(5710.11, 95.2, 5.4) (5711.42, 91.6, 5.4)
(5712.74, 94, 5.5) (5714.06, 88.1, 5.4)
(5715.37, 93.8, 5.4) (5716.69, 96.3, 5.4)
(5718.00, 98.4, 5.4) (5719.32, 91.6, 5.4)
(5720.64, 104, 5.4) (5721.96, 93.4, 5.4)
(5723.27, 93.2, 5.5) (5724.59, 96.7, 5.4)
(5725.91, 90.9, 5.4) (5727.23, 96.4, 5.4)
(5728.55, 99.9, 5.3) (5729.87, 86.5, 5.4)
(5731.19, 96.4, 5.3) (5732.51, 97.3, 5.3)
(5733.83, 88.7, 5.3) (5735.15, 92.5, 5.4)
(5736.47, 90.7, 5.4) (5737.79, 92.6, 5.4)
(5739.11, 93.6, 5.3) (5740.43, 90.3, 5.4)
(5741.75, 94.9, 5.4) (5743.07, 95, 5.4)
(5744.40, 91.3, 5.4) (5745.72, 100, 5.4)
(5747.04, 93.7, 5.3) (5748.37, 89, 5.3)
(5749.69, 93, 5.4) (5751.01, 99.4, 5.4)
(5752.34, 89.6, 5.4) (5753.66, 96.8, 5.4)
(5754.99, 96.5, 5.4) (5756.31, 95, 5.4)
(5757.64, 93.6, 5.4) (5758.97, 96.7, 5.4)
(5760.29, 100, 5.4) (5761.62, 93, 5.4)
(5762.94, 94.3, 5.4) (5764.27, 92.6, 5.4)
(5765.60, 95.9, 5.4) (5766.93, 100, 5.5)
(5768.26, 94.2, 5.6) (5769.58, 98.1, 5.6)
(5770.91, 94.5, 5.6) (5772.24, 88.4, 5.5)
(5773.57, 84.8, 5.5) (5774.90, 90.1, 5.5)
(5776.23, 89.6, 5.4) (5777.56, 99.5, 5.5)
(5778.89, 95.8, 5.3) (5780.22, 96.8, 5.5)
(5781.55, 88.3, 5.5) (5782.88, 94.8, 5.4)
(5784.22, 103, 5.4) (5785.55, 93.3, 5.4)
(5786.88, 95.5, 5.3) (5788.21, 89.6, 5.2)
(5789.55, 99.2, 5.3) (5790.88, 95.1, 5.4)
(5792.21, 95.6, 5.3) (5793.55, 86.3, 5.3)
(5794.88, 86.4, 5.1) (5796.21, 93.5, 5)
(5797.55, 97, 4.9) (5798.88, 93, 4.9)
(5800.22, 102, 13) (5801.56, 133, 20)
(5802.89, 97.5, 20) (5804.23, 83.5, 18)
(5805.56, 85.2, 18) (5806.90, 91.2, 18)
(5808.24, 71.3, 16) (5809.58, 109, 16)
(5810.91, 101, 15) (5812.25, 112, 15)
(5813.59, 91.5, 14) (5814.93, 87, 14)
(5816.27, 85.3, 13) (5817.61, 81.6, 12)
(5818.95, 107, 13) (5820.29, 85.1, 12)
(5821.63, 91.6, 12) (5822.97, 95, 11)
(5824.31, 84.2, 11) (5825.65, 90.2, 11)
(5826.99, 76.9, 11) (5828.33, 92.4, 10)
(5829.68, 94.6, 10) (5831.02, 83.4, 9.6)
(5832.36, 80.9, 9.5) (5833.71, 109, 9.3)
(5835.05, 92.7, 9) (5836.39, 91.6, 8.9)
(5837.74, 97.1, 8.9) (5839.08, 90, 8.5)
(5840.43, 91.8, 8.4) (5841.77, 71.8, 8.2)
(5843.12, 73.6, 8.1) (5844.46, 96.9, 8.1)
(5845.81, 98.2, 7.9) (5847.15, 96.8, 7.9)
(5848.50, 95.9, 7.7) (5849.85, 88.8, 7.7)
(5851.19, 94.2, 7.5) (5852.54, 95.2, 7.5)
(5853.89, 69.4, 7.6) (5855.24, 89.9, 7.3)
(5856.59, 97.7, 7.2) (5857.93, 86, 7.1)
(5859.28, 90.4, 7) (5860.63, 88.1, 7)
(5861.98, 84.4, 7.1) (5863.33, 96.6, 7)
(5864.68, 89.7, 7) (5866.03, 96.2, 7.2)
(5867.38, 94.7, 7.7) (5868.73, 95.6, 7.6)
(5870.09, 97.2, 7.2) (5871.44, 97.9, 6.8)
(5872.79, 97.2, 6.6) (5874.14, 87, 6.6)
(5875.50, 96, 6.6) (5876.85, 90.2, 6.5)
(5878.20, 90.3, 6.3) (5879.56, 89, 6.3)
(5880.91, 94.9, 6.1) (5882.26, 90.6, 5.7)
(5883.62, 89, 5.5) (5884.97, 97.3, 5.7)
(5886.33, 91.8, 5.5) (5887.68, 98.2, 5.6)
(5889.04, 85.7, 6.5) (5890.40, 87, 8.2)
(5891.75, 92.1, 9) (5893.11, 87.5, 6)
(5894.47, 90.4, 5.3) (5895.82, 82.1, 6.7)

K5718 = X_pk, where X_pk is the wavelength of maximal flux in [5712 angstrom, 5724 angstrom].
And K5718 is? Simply 5720.64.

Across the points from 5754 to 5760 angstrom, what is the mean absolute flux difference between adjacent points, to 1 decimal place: 2.0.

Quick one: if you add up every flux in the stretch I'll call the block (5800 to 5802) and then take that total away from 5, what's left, -230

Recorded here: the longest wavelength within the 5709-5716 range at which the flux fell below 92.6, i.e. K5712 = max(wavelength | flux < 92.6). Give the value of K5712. 5714.06 angstrom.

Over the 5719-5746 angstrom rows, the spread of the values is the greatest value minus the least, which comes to 17.5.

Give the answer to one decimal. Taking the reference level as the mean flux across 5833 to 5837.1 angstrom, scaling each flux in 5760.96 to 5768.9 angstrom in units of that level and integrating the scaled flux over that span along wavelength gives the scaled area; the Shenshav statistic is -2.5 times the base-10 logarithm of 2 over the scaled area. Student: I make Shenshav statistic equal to 1.5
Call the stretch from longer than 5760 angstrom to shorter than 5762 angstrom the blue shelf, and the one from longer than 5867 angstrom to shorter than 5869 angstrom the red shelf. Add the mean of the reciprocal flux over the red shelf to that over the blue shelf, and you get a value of 0.0209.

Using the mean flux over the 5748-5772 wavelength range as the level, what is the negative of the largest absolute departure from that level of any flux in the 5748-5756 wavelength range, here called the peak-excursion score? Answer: -6.1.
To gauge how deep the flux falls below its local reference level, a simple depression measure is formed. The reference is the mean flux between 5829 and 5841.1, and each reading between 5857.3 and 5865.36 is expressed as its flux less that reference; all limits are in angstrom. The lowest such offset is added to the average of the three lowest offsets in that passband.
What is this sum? -14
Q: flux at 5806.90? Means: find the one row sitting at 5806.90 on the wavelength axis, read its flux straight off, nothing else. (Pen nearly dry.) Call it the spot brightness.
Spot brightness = 91.2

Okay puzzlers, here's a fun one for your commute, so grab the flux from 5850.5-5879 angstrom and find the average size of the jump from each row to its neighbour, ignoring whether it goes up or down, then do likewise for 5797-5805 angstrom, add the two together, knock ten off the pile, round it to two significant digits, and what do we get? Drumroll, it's 15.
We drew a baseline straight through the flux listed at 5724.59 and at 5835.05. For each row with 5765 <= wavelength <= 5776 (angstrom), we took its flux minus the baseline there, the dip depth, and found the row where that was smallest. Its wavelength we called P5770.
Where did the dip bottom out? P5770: 5773.57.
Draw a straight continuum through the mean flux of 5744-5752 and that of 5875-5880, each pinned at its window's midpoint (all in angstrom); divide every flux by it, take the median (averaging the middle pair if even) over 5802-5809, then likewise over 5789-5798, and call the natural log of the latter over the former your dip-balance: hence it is 0.11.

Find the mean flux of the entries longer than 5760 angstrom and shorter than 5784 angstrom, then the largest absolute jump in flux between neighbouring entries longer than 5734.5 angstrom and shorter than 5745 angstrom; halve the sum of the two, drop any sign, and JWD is 49.3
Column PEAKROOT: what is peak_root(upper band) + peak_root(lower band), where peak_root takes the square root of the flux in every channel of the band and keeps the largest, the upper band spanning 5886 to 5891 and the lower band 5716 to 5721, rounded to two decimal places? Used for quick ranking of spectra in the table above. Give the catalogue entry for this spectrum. 20.11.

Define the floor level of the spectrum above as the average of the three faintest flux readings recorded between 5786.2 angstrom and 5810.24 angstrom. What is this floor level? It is 80.0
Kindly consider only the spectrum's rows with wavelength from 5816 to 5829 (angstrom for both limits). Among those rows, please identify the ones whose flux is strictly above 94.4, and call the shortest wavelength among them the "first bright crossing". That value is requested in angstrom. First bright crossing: 5818.95 angstrom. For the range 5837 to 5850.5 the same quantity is 5837.74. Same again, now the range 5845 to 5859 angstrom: 5845.81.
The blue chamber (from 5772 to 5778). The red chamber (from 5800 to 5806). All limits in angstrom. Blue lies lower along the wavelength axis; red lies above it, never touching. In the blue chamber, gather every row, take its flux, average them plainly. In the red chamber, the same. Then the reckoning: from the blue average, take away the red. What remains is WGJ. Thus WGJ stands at -10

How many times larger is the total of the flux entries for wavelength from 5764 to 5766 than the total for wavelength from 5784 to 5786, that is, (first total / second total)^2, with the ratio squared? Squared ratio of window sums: 0.92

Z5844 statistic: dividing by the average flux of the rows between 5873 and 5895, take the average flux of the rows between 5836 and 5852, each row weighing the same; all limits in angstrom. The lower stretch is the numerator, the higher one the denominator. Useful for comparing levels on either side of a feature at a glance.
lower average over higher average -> 0.99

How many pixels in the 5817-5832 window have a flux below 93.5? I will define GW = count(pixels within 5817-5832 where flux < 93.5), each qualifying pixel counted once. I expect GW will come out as 8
